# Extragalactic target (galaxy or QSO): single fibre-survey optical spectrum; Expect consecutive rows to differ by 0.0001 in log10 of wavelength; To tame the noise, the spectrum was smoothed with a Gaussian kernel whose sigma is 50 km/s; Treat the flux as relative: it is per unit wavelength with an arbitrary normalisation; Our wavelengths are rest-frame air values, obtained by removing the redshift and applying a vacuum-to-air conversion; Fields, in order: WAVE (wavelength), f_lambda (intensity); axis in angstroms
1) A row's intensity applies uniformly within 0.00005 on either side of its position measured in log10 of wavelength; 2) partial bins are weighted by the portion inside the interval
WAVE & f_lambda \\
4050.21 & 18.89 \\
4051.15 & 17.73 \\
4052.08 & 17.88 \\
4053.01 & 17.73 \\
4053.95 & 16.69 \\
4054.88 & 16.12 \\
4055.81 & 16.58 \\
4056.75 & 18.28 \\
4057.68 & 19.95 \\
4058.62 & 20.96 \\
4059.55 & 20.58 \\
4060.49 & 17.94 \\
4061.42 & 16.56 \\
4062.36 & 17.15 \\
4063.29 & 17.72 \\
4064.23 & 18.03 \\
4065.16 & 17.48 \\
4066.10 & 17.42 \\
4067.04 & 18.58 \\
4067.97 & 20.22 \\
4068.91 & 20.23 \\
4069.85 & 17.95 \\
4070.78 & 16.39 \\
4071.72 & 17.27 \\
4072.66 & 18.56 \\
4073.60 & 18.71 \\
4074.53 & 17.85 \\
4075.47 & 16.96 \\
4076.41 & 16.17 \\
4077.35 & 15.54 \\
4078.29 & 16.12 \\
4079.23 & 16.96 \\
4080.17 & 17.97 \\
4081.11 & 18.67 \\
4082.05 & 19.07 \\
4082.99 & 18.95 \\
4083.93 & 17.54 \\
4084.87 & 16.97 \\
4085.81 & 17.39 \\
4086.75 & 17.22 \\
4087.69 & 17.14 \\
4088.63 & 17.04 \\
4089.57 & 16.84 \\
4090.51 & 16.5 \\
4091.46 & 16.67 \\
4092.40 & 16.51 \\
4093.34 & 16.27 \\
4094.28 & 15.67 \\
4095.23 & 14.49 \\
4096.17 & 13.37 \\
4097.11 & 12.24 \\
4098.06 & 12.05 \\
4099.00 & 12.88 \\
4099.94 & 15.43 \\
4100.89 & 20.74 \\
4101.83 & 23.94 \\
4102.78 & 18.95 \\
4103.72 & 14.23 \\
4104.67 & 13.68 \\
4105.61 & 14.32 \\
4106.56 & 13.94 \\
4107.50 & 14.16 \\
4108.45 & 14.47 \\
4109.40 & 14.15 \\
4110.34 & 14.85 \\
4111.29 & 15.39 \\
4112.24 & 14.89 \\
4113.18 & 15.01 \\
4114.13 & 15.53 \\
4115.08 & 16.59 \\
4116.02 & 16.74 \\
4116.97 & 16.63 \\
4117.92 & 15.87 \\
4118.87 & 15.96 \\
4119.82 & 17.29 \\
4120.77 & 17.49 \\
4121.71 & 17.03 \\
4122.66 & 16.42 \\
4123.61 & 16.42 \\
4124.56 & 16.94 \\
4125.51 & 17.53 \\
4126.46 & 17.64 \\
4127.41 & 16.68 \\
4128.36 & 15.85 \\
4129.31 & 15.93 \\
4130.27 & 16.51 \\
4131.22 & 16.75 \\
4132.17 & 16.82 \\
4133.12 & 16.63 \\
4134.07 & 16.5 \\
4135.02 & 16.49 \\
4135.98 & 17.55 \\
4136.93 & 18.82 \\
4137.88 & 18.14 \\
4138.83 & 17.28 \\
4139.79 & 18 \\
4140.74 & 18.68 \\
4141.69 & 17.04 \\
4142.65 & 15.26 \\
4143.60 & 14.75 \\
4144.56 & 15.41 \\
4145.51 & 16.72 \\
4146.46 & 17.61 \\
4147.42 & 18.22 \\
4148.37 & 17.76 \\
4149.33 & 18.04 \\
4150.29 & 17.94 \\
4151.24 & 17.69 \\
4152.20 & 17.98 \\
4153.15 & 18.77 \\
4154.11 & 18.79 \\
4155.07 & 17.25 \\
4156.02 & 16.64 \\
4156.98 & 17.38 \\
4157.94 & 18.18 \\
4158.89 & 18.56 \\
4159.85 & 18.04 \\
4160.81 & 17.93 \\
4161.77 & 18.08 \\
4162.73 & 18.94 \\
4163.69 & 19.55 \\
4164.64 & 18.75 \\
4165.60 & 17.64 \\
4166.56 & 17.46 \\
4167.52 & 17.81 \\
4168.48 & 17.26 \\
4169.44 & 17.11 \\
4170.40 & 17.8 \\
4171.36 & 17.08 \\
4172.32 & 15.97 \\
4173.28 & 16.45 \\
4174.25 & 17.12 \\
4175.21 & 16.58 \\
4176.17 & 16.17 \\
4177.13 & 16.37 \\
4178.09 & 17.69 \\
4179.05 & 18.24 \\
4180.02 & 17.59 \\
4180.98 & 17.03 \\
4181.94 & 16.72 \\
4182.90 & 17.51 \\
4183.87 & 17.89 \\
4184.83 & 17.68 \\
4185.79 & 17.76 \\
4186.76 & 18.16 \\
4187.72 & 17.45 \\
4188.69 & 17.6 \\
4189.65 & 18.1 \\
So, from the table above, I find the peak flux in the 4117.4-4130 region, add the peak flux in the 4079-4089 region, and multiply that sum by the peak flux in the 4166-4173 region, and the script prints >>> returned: 654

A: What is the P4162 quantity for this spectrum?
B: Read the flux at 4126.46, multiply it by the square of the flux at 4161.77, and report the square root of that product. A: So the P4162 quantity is 75.9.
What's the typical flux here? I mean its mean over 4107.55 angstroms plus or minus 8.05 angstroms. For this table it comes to 15.9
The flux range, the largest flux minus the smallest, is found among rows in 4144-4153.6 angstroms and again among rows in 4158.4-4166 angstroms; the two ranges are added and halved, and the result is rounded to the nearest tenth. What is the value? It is 2.6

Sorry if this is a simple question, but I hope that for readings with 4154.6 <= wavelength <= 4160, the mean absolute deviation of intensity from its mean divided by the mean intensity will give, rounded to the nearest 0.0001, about 0.0331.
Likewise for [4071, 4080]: 0.0504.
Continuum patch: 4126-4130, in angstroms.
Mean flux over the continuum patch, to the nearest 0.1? 16.5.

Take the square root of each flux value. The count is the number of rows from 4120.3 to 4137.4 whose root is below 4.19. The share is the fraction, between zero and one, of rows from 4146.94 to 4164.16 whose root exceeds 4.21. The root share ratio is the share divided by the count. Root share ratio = 0.05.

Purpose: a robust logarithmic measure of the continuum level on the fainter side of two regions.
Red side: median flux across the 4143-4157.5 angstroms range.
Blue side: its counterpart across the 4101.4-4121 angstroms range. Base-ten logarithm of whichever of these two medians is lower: 1.19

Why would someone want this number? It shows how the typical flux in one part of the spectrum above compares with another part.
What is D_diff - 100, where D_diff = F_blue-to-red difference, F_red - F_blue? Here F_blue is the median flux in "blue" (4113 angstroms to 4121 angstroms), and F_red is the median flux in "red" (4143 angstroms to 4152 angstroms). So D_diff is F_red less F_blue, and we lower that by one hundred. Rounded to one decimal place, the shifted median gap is -98.9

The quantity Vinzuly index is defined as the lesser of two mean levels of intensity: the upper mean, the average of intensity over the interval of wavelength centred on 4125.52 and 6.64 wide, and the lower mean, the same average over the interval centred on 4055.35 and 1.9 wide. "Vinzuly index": 16.4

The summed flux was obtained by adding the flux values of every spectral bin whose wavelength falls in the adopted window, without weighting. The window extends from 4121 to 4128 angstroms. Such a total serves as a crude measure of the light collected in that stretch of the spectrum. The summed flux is 119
